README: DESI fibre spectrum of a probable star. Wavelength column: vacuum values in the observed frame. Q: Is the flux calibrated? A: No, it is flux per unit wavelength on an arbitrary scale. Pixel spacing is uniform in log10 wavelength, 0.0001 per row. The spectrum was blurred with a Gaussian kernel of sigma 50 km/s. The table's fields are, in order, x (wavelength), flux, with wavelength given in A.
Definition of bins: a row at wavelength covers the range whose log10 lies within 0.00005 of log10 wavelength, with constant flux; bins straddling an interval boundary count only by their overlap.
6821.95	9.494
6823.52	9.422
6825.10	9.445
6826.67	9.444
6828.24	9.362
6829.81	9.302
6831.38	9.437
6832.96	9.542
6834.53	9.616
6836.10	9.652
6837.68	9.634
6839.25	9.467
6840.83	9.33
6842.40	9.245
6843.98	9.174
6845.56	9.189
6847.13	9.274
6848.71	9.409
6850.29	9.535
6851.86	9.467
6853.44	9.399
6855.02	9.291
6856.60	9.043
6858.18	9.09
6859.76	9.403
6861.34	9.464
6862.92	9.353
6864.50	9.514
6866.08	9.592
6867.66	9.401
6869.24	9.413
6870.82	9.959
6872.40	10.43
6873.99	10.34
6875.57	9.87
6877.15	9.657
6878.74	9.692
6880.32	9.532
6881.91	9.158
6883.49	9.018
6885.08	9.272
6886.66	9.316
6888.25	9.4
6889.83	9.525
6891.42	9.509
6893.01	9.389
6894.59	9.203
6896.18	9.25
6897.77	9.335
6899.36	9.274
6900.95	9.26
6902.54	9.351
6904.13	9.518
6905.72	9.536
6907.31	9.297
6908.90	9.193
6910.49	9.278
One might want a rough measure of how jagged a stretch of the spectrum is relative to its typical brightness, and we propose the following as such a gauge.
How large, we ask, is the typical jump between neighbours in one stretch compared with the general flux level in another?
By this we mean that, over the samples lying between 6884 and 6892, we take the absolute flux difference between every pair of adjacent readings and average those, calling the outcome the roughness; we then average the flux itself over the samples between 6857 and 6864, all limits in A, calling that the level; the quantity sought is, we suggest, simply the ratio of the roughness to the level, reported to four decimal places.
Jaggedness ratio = 0.0072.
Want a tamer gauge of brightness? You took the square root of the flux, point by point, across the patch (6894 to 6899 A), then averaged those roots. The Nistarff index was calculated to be 3.04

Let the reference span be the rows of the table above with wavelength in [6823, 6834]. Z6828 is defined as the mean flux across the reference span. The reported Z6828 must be 9.42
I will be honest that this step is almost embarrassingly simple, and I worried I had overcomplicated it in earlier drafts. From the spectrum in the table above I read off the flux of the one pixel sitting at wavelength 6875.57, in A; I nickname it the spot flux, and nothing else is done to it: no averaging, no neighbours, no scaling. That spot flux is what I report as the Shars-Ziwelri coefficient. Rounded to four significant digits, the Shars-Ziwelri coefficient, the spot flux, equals 9.870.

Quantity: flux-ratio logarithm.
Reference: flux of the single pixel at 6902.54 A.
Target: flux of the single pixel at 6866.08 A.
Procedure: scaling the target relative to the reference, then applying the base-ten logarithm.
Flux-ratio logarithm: 0.011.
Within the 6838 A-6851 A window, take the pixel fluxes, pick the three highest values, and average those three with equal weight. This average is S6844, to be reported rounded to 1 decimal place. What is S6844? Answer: 9.5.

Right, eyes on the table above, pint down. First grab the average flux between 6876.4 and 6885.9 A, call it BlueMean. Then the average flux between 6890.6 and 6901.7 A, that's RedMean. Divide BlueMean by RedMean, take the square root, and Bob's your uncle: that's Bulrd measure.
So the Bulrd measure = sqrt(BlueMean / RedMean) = 1.00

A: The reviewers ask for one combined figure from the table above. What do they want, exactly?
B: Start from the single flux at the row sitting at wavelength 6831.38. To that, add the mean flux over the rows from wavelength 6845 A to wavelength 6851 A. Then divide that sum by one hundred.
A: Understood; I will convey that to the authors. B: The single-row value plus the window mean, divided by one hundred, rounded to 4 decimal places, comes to 0.1879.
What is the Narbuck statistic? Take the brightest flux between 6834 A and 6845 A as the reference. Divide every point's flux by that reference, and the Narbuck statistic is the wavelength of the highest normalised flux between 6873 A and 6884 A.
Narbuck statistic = 6873.99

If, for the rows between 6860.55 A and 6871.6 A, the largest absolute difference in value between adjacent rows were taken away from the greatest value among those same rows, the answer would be 9.41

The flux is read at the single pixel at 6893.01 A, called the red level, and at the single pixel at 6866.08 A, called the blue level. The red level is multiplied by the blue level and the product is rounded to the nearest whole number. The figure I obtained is 90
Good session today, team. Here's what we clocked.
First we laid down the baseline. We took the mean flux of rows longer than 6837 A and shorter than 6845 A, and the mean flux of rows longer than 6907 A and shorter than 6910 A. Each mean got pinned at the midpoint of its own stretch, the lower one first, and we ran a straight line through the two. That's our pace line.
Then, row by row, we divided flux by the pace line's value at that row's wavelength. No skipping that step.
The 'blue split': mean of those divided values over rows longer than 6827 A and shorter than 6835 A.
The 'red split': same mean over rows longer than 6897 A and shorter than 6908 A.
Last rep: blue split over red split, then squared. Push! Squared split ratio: 0.99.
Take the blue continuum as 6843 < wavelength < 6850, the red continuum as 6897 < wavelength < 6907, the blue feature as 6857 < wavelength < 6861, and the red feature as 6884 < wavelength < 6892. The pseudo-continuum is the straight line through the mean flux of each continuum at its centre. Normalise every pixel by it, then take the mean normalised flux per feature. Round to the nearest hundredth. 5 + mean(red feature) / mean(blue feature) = 6.01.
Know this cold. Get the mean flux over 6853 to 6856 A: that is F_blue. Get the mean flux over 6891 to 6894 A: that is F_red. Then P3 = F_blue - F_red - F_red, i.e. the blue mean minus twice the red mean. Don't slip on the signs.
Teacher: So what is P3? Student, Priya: -9.6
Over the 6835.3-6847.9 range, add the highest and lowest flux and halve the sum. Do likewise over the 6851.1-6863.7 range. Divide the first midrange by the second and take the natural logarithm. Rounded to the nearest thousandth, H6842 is 0.017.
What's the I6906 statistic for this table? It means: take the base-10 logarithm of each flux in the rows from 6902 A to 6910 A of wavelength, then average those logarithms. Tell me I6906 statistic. 0.972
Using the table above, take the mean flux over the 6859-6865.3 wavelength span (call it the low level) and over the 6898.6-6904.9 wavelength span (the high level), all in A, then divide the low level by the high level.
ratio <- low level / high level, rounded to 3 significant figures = 1.01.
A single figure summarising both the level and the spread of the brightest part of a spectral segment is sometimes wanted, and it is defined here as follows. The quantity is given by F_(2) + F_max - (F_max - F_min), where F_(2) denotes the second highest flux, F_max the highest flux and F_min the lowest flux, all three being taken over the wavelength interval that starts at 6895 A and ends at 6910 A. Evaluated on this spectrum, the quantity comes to 18.7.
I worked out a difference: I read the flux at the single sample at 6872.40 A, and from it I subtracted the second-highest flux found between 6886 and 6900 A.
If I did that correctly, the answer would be 0.9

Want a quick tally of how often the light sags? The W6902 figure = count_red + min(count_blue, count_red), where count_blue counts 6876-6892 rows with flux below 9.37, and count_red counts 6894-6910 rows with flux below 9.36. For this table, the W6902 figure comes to 12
